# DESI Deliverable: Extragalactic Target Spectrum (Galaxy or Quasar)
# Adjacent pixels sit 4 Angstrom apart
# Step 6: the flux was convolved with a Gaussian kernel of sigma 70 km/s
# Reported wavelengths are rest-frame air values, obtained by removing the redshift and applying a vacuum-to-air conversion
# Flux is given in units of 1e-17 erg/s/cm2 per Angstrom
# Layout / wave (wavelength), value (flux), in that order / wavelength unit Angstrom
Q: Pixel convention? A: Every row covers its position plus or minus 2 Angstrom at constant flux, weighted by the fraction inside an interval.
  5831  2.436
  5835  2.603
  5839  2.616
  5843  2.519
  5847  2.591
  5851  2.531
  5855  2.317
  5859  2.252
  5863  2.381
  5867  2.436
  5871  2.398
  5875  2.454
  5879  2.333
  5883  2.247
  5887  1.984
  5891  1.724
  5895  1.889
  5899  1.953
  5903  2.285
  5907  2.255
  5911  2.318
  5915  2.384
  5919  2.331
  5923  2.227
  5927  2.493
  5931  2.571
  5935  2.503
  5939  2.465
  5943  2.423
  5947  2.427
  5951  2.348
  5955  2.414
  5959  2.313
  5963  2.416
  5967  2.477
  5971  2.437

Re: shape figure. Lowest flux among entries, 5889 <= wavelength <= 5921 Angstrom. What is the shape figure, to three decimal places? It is 1.724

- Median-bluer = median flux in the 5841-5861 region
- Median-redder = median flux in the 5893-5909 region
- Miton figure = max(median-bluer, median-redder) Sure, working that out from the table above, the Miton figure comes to 2.52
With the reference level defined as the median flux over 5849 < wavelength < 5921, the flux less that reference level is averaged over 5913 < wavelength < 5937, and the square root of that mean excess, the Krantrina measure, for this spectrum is 0.32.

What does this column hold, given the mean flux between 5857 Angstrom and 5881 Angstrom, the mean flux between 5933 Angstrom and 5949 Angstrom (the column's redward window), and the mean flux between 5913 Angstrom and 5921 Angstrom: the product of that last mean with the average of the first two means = 5.7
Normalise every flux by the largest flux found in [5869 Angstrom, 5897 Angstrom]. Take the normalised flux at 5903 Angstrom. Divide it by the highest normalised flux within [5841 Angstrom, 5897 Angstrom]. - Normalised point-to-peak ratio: 0.88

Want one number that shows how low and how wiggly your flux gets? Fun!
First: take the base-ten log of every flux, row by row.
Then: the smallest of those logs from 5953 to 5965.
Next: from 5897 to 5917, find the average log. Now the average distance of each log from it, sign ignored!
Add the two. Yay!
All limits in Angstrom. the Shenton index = 0.388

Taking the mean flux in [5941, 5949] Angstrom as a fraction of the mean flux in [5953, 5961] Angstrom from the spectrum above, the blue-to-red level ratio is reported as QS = 1.03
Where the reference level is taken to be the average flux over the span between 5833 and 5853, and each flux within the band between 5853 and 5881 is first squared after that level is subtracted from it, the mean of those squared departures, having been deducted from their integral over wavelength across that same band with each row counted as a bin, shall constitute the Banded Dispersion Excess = 1.25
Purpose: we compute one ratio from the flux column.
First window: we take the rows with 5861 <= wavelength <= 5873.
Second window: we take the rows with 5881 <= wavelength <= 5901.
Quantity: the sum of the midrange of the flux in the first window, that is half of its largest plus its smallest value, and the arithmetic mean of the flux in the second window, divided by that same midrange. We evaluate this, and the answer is 1.8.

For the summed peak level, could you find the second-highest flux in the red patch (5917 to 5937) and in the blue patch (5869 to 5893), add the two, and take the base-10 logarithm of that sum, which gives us 0.690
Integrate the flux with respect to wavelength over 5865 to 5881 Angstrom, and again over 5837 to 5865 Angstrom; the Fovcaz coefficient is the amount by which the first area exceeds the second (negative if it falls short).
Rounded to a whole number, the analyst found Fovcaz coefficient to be -30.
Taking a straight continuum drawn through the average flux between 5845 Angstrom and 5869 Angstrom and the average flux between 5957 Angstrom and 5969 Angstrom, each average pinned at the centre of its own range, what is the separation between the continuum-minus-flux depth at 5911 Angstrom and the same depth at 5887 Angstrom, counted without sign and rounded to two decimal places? 0.34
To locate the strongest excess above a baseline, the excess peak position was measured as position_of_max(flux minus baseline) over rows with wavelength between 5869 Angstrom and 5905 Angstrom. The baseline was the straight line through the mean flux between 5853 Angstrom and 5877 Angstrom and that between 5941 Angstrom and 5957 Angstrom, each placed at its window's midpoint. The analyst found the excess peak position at 5875 Angstrom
